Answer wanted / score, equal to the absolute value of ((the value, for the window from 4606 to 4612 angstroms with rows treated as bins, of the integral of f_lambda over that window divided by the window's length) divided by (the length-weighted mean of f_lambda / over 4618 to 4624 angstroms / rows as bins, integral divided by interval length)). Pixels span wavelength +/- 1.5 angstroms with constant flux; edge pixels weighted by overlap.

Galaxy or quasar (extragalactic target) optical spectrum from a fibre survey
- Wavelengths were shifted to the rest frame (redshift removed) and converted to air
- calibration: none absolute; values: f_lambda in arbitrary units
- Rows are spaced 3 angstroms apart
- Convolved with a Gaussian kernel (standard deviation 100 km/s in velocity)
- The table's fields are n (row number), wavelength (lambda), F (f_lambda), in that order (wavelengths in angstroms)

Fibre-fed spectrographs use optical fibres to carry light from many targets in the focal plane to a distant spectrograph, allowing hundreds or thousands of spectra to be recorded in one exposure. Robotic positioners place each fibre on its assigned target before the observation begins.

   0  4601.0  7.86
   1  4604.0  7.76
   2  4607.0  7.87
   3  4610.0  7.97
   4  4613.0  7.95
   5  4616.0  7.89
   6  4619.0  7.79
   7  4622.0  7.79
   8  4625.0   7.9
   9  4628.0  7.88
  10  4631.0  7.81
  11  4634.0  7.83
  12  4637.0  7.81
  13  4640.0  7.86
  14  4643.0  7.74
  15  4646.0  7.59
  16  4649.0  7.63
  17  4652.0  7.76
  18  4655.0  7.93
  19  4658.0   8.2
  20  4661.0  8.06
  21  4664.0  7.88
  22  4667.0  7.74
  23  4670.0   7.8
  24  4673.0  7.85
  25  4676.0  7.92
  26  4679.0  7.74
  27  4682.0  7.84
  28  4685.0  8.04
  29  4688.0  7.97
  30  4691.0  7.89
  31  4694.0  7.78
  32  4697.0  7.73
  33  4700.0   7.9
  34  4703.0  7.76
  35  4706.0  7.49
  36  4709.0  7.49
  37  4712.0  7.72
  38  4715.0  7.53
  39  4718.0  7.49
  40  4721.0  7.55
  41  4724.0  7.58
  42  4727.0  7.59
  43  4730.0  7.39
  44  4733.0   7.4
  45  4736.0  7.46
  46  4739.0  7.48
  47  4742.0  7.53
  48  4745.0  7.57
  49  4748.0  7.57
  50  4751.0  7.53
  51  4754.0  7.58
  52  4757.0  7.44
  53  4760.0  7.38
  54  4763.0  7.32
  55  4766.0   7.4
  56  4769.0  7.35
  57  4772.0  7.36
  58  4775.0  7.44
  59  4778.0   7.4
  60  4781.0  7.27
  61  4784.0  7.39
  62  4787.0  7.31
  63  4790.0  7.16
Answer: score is 1.02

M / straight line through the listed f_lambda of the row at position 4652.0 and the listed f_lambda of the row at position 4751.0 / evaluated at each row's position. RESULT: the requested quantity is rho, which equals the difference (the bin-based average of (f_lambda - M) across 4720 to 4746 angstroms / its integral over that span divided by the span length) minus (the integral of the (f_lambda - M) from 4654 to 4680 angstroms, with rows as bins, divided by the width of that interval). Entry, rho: -0.25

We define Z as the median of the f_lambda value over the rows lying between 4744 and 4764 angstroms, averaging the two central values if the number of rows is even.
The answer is 7.53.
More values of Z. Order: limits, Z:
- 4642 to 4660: 7.75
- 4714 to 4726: 7.54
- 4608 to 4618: 7.95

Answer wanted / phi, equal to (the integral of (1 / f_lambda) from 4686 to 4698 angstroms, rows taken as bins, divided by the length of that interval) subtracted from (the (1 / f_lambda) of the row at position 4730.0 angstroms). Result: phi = 0.008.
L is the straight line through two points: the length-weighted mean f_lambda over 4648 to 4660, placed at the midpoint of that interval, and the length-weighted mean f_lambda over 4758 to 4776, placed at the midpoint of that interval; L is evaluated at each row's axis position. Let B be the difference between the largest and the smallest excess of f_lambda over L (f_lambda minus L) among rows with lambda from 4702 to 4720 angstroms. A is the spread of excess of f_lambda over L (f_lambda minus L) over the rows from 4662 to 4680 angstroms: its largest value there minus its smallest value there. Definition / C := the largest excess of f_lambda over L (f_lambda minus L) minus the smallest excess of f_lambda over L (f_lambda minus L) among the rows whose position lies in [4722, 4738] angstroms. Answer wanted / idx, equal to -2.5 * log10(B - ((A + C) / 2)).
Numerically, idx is 3.17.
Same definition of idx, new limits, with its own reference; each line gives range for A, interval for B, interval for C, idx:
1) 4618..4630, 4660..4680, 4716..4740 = 2.21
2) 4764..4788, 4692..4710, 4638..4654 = 1.80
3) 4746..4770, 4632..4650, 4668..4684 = 3.25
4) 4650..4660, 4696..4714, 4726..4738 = 3.14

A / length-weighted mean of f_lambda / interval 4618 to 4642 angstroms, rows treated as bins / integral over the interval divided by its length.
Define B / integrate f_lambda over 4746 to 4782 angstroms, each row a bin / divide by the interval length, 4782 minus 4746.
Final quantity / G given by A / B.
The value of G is 1.06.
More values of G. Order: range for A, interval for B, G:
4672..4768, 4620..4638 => 0.97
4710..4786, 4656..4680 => 0.94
